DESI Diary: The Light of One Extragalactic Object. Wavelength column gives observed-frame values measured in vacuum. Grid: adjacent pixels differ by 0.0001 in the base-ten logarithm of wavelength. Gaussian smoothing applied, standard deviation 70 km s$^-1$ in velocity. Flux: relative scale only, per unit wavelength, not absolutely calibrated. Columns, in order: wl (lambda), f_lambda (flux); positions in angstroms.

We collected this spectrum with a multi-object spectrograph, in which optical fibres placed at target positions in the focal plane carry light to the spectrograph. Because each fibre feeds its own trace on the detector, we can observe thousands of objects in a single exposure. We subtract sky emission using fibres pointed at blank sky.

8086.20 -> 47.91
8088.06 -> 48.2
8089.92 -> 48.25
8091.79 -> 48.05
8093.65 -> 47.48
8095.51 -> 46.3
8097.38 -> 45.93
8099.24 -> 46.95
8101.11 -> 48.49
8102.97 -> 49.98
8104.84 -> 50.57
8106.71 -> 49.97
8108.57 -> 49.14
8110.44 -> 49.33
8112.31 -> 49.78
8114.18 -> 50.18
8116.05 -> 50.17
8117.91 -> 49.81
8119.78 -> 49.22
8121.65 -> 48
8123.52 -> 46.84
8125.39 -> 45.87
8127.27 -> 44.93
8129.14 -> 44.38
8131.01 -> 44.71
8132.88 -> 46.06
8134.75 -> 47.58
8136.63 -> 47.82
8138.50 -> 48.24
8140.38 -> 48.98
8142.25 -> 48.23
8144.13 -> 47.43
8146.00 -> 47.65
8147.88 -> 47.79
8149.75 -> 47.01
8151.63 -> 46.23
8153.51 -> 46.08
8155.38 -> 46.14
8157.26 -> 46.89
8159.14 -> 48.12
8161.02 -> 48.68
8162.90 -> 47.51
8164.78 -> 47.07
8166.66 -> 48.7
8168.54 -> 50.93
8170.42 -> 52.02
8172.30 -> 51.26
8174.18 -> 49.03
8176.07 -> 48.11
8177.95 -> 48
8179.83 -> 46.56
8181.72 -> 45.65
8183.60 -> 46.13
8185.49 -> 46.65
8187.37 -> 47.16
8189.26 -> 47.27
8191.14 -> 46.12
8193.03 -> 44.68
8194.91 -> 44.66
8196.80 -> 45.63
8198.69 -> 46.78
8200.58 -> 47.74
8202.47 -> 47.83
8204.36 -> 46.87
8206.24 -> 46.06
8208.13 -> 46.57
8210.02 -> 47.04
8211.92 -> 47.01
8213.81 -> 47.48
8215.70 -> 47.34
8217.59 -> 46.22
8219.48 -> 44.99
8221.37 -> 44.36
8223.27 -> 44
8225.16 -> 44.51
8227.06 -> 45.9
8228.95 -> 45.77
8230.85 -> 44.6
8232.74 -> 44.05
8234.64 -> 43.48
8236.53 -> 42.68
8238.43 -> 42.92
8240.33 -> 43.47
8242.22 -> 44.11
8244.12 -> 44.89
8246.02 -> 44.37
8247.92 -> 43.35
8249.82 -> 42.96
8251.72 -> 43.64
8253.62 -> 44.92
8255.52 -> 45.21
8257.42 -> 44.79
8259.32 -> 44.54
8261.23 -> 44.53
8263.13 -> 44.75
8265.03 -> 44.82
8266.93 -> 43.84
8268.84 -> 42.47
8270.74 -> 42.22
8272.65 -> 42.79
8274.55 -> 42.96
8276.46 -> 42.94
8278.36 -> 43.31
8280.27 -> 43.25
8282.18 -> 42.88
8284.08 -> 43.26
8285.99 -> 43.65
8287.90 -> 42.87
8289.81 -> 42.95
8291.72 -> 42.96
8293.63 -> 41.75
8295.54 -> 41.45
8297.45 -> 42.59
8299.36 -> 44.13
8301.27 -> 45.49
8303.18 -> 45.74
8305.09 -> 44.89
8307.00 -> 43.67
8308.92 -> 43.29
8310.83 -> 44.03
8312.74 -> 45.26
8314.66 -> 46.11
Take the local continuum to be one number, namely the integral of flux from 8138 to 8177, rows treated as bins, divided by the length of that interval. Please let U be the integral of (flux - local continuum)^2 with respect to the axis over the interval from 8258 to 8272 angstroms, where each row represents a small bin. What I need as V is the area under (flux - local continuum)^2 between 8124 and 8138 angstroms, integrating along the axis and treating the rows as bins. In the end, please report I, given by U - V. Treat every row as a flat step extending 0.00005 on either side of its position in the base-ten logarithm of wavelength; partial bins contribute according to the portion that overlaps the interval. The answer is 184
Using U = 274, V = 90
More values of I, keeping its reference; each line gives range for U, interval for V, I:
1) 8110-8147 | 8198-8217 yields 94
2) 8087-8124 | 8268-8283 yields -353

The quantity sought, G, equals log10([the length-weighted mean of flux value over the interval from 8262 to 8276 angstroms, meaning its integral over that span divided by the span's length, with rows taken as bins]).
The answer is 1.64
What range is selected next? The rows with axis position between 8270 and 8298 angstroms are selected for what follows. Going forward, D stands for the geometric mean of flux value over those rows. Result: 42.8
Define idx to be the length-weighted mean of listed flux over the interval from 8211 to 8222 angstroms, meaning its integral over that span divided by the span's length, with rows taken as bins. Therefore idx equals 46.3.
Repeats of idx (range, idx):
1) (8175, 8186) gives 46.8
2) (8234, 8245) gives 43.6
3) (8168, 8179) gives 49.8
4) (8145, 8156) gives 46.9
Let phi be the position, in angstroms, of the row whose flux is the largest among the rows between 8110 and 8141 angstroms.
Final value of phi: 8114.18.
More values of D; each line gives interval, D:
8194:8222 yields 46.4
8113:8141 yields 47.5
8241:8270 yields 44.2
